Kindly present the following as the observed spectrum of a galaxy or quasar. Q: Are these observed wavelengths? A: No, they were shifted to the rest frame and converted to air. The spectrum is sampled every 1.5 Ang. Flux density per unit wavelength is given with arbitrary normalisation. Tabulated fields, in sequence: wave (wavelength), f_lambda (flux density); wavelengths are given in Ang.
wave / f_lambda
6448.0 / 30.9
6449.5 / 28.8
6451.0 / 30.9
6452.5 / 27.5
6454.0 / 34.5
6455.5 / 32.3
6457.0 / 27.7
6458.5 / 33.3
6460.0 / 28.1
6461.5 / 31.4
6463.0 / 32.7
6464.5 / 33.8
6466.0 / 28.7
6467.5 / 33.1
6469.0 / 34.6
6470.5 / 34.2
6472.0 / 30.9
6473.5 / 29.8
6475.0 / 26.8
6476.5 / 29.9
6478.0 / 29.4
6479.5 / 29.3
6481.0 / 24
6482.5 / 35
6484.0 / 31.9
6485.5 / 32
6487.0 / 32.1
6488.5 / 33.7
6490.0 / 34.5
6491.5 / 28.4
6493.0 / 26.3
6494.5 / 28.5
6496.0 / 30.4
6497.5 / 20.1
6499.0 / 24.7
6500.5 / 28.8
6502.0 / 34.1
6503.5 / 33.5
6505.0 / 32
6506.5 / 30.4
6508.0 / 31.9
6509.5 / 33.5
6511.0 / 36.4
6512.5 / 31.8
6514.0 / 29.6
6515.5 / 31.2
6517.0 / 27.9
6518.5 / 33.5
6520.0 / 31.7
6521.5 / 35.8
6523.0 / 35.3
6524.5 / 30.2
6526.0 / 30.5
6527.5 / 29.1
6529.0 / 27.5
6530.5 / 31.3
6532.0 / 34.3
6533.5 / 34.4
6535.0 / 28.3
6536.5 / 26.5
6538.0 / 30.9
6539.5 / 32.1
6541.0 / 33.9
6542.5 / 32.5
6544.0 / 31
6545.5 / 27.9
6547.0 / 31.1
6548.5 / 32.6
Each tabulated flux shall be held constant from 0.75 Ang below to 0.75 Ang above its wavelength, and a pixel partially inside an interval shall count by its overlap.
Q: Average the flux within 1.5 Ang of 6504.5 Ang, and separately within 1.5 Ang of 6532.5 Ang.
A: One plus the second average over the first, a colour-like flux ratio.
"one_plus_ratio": 2.05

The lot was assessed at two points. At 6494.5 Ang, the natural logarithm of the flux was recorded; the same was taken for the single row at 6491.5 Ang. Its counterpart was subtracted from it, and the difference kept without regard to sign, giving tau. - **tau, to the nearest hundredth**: 0.00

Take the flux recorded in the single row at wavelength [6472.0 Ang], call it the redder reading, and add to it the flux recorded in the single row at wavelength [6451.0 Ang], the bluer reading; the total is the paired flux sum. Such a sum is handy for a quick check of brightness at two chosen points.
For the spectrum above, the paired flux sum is 62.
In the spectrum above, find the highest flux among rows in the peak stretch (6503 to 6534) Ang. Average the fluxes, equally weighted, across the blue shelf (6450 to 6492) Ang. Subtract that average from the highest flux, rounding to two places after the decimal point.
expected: 5.31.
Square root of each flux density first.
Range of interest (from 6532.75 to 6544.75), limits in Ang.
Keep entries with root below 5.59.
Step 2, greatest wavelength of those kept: 6544.0 Ang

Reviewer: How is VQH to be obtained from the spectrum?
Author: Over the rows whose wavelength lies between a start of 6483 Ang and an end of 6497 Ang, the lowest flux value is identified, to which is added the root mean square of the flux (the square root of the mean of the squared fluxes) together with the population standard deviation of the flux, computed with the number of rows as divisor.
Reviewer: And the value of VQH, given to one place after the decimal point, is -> 59.8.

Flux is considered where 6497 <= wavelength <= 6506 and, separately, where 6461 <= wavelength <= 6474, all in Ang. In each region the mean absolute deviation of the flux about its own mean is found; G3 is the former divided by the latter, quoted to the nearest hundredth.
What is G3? 2.52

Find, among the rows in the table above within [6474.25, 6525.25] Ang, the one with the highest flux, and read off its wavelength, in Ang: 6511.0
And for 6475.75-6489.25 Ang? 6482.5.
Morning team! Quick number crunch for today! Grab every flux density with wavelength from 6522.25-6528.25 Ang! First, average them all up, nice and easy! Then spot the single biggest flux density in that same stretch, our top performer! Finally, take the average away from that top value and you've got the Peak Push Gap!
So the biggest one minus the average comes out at 4.0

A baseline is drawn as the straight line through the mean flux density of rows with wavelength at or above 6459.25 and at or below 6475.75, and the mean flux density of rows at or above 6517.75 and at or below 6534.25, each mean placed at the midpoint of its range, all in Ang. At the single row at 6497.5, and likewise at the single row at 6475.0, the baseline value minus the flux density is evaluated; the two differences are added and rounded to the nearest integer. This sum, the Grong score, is 16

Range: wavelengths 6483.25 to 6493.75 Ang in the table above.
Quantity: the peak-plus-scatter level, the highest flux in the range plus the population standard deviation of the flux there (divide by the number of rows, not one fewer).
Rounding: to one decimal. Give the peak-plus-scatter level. 37.2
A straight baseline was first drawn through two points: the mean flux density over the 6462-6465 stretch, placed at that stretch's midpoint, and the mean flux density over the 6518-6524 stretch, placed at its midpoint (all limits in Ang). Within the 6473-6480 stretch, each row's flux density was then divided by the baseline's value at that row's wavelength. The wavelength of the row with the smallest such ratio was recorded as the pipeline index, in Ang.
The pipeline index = 6475.0 Ang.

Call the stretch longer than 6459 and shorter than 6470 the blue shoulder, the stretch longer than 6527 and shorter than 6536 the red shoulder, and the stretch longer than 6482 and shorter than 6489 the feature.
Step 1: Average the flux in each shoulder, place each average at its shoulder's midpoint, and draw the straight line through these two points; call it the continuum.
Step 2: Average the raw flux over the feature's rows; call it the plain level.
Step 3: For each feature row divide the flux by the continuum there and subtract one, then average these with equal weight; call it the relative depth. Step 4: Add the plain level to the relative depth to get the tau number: 33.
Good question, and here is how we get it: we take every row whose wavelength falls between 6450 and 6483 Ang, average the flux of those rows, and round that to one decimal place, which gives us 30.8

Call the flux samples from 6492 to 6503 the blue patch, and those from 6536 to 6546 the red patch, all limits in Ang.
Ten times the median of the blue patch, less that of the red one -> 254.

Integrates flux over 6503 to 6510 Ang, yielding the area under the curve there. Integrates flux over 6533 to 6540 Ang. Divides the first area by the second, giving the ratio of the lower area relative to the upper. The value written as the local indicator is 1.06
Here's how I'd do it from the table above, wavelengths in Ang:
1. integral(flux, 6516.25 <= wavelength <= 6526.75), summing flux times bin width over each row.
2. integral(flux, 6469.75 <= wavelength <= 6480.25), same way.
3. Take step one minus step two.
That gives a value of 22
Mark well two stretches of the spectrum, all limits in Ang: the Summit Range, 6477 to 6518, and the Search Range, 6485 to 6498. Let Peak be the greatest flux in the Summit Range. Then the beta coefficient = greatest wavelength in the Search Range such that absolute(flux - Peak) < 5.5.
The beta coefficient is 6490.0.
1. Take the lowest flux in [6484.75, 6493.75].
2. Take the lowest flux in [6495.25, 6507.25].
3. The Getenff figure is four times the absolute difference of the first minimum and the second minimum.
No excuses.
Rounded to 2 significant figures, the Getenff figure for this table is 25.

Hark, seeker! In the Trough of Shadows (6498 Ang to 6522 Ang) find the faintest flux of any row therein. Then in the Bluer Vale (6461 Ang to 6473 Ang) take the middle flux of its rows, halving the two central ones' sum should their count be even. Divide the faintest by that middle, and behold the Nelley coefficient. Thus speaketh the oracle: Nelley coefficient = 0.75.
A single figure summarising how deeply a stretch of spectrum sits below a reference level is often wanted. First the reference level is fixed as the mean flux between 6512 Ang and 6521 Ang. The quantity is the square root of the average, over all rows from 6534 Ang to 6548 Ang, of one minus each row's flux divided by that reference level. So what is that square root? 0.125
